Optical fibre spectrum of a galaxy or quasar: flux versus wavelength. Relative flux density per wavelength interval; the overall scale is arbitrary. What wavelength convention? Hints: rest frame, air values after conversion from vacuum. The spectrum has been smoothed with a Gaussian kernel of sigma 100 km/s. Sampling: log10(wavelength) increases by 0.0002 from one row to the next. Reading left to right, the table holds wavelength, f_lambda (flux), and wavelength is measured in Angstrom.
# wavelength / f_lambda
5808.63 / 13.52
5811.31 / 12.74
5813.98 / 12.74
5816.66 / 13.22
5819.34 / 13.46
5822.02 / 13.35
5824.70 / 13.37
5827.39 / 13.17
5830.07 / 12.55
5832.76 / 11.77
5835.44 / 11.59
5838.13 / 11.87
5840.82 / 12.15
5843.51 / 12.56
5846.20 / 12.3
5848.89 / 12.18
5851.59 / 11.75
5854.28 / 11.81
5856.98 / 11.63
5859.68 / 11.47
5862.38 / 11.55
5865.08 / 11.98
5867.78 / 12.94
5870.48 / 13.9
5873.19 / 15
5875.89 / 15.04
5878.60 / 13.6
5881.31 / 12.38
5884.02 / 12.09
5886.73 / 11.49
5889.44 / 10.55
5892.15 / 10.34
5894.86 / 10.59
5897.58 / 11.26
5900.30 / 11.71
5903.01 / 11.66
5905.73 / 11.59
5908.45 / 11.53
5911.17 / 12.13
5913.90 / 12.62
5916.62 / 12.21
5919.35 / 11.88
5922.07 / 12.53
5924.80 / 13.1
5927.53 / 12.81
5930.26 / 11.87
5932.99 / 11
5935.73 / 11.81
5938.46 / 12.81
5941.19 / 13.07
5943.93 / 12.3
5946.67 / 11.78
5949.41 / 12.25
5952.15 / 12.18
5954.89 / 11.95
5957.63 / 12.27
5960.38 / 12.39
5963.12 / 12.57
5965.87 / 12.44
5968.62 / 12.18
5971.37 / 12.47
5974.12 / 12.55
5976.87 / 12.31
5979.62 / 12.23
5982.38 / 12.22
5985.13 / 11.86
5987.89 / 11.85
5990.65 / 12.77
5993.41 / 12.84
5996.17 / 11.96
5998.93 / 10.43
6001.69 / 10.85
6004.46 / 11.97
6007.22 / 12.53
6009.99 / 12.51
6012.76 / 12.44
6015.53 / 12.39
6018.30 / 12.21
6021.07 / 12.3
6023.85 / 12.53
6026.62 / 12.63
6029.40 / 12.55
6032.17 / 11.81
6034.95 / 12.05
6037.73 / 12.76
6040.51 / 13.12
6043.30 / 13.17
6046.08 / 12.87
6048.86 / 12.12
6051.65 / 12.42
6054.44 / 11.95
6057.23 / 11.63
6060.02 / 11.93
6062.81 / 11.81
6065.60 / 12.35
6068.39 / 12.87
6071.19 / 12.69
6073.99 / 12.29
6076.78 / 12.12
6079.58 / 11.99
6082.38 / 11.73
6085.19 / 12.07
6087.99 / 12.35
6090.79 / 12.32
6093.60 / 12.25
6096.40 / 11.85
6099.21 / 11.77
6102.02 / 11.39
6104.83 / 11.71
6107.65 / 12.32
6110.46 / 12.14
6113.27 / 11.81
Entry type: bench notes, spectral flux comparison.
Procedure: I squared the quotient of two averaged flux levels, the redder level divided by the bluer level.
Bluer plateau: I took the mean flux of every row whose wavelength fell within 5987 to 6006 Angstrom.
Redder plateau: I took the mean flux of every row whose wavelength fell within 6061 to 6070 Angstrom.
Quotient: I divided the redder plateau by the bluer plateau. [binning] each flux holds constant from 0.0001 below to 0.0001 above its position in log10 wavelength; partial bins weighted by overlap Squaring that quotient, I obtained 1.09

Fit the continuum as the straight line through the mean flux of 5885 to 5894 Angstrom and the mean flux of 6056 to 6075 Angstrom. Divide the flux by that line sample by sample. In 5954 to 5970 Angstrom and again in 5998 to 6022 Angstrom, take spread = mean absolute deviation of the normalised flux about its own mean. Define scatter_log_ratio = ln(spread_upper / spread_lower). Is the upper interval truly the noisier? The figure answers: 1.2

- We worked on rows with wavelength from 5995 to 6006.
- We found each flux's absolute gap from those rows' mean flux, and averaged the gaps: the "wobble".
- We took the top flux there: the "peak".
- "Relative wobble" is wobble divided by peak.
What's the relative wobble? 0.055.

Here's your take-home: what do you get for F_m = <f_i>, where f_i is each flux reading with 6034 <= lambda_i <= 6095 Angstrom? 12.3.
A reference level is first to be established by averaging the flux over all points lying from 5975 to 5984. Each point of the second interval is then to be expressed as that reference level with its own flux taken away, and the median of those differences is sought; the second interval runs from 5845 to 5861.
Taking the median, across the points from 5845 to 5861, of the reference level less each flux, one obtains 0.5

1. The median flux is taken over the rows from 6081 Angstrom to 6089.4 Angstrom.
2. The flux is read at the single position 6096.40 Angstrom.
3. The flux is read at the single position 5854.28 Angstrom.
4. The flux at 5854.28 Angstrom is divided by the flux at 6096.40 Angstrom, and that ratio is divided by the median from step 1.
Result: 0.083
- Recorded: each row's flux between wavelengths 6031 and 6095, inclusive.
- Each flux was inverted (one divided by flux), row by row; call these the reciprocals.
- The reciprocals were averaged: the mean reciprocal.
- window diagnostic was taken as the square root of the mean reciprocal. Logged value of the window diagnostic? 0.285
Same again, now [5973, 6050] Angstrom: 0.286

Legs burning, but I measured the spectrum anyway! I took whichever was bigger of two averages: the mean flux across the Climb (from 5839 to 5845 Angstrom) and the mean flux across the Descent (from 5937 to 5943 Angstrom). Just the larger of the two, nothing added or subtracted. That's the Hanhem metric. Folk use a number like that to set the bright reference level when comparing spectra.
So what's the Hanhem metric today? 12.9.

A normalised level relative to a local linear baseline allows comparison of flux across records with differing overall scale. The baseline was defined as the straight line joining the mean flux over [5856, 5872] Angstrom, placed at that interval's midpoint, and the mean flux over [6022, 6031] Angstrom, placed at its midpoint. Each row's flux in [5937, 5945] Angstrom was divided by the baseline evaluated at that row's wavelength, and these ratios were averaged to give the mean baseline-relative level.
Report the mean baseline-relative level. 1.03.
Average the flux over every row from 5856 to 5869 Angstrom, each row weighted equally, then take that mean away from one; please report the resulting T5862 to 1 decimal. -10.9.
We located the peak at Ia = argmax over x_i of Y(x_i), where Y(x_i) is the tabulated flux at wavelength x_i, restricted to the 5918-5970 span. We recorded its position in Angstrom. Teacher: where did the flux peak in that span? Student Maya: 5924.80 Angstrom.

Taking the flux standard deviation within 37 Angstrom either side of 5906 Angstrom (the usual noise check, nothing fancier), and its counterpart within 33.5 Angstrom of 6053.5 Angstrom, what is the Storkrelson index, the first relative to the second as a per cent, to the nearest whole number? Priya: 270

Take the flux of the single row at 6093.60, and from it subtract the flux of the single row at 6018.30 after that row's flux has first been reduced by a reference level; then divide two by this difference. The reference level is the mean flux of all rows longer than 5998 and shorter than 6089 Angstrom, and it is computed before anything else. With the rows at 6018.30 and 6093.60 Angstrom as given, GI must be 0.163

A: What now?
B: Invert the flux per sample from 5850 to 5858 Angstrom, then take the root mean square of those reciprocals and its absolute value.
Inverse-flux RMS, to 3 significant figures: 0.0853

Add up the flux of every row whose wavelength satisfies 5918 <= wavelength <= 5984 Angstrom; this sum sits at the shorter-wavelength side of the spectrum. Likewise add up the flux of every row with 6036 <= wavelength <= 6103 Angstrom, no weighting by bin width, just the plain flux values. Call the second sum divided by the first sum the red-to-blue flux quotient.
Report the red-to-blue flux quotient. 1.00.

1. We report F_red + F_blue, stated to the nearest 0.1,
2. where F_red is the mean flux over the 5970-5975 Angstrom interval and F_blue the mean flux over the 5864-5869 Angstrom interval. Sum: 25.0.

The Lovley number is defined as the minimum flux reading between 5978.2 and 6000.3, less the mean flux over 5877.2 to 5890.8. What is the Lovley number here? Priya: -1.6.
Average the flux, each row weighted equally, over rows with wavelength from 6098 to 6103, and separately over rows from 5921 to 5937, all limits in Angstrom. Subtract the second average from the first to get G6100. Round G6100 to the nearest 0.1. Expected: -0.6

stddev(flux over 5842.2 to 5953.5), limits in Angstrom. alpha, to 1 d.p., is 1.0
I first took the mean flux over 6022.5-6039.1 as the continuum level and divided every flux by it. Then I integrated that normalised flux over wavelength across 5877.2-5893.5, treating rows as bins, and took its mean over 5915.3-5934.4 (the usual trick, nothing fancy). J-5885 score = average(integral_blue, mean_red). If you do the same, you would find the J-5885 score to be 8.2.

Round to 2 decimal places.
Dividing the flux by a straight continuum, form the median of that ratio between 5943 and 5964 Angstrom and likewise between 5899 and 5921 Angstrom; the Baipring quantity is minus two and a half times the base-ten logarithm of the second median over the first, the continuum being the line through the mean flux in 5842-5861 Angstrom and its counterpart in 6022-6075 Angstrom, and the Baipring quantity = 0.03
